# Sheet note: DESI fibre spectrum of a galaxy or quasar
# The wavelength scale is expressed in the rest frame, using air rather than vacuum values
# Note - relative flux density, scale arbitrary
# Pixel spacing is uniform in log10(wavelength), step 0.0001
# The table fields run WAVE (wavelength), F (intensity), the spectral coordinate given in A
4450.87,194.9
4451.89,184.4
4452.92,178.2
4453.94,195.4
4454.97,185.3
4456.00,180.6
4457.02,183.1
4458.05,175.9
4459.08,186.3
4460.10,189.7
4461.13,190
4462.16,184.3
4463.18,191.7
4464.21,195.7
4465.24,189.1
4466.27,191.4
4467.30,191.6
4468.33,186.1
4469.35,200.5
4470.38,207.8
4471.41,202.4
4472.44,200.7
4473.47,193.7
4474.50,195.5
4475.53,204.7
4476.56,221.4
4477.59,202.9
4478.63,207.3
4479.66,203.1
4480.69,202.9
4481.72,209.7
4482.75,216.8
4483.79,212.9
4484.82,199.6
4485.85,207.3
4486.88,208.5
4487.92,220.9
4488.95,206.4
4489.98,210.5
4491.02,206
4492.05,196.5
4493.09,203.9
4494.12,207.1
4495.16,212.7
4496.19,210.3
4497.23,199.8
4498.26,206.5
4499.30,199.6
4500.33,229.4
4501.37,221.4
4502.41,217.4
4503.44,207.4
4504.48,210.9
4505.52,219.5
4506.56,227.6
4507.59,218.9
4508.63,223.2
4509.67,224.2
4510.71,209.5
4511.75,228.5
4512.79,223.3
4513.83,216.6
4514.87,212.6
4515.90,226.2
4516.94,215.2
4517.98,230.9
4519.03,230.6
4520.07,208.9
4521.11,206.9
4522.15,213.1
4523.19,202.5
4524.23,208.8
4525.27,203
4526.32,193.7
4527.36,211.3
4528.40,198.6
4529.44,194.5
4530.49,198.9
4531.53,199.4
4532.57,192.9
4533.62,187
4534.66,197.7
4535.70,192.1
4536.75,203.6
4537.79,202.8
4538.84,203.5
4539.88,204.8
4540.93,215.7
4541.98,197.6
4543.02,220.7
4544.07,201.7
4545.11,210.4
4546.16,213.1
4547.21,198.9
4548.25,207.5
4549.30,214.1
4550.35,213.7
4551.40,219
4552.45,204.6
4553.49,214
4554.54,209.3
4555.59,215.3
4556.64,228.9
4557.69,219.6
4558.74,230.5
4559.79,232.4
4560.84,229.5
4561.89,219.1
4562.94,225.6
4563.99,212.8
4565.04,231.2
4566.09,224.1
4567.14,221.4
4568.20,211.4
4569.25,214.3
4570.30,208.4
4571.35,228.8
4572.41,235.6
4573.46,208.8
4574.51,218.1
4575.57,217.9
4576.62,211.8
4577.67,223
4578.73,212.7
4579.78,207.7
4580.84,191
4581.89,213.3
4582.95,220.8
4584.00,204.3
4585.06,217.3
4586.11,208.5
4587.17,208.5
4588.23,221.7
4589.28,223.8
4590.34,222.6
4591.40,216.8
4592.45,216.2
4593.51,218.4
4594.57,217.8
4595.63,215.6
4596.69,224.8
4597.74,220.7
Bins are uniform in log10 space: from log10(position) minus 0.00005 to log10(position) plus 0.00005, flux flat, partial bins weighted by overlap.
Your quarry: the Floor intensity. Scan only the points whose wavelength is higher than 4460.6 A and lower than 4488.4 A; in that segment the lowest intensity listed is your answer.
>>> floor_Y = 184.3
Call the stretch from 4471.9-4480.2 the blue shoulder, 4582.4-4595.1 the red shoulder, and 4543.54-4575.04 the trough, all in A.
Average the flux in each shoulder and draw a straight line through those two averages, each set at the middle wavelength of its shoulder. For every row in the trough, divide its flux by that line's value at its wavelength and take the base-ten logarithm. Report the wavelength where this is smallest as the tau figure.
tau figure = 4547.21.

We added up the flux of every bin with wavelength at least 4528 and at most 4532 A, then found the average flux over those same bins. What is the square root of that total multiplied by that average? 396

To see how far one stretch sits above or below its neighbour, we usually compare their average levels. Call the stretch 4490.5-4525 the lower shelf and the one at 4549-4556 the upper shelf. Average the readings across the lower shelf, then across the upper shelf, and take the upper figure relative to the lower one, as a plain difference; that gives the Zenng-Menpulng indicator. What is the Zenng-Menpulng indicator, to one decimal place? -1.6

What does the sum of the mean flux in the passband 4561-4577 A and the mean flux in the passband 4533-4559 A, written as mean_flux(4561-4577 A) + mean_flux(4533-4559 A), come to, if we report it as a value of 428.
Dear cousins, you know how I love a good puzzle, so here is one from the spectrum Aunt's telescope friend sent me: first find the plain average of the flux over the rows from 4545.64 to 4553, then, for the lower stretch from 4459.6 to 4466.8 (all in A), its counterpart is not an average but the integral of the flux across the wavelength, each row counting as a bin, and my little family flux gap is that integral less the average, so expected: 1159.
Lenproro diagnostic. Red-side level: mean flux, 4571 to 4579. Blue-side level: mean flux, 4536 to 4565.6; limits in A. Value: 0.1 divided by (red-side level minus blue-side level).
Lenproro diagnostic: 0.019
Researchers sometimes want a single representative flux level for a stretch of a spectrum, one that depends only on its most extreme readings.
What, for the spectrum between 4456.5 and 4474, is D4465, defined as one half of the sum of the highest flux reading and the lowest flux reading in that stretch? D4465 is 192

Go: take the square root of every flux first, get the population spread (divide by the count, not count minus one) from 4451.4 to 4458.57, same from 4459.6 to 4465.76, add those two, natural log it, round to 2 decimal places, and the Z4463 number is -1.09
